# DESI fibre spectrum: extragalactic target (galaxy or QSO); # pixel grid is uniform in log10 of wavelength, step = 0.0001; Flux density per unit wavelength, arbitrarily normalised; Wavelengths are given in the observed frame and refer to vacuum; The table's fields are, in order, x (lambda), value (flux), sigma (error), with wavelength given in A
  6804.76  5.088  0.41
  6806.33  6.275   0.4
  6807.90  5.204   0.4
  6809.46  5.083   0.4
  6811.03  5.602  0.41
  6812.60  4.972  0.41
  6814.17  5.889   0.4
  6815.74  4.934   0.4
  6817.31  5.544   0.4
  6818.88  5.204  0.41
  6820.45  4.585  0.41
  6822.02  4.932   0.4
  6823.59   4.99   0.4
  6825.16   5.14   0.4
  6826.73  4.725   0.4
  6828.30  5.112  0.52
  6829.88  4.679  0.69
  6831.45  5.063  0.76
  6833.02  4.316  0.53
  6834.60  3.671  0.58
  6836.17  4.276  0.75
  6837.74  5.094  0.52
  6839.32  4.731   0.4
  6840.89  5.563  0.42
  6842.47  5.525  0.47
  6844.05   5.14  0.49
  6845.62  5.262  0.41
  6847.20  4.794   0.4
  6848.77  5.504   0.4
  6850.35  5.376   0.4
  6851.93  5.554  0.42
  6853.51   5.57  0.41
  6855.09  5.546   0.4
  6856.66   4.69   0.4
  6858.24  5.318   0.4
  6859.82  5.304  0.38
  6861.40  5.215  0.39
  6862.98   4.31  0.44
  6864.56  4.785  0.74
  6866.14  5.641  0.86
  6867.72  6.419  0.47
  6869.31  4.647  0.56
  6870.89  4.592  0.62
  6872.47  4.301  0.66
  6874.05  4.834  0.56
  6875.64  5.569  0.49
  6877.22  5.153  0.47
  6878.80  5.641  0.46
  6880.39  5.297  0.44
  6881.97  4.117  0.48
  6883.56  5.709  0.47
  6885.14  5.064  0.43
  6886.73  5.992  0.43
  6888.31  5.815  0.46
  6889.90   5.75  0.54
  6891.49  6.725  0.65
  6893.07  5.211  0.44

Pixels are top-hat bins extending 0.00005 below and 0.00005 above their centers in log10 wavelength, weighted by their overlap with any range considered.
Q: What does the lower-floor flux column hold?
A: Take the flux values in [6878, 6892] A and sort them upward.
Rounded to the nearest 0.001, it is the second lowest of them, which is 5.064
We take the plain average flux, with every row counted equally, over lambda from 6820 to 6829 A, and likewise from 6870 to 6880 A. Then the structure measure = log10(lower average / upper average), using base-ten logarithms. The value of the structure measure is -0.01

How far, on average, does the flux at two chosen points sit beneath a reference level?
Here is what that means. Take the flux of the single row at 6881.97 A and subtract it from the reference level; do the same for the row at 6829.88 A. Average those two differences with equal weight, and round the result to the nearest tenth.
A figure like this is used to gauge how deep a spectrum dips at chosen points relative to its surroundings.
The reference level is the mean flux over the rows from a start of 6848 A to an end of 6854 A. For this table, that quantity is 1.1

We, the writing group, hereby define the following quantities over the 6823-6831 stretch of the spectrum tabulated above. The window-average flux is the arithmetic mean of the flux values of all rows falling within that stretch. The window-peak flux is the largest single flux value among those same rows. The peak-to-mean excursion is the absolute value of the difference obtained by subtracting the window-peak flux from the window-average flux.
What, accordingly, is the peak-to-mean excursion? 0.2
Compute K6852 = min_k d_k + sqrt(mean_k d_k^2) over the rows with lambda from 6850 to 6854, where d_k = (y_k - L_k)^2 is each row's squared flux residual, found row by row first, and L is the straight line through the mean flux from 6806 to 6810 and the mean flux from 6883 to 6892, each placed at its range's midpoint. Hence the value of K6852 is 0.1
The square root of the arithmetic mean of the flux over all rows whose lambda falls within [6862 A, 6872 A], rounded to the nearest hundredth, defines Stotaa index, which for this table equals 2.25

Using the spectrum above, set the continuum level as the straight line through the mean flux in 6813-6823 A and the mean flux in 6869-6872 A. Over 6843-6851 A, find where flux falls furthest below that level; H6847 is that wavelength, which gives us 6847.20 A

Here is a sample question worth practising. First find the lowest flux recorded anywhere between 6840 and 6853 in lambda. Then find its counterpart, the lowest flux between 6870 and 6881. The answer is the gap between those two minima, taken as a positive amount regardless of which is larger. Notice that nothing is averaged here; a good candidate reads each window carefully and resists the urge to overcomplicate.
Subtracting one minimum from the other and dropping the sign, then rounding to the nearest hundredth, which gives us 0.49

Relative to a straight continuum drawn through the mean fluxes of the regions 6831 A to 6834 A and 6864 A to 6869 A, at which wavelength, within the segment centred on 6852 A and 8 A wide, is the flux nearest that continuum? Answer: 6850.35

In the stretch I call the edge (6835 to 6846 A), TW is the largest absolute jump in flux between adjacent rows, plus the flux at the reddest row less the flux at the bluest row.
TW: 1.8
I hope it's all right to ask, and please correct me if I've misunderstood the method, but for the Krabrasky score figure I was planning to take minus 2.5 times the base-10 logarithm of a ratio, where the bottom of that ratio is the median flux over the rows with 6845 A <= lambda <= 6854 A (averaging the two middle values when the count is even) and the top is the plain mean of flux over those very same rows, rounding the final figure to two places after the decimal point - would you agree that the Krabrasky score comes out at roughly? 0.02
